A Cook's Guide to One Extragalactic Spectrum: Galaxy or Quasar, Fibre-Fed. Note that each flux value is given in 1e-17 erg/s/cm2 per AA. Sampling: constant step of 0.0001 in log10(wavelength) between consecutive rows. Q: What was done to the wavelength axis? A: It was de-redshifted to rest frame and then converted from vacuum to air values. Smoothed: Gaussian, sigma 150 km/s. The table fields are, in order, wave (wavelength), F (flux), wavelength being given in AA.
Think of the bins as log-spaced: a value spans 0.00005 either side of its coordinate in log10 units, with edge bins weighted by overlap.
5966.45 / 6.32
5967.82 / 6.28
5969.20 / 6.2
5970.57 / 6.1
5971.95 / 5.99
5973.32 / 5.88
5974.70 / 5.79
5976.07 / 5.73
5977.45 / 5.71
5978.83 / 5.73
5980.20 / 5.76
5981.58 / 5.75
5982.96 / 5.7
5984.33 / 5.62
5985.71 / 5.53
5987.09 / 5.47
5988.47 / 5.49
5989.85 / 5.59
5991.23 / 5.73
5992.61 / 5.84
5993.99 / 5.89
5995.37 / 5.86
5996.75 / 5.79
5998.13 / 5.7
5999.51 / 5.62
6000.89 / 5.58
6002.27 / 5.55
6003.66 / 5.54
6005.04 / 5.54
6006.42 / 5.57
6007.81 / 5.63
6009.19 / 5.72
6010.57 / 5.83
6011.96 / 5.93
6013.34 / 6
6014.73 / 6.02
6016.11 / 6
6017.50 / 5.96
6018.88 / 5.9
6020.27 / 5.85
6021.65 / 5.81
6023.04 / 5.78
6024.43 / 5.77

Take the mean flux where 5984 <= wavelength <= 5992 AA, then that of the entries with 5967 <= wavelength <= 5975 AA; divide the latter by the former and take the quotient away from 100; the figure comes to 98.9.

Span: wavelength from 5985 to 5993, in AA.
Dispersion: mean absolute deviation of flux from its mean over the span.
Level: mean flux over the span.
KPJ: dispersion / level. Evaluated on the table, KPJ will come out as 0.021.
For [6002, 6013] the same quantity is 0.022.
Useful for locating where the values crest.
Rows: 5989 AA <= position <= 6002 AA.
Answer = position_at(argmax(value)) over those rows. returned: 5993.99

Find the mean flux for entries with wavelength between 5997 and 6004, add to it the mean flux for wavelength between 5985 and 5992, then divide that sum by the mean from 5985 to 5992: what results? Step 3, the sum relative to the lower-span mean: 2.01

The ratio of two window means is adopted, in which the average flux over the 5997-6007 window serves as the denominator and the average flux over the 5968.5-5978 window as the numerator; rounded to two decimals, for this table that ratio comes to 1.06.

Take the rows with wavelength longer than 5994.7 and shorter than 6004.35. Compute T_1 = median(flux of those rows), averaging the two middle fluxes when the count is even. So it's 5.62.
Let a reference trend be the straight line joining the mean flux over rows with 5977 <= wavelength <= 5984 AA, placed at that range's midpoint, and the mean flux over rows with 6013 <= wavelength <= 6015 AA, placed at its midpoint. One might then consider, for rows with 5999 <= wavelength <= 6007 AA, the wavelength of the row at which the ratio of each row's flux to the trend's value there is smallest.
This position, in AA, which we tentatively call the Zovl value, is 6005.04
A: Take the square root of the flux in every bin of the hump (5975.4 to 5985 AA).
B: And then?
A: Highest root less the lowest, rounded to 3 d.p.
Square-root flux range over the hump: 0.029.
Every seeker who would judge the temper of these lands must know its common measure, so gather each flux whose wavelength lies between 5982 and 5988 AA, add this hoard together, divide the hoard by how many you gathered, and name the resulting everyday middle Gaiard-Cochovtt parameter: 5.58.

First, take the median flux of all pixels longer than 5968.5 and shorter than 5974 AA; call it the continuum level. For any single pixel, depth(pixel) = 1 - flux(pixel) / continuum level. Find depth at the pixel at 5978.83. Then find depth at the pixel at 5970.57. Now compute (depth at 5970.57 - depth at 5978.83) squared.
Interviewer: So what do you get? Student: 0.0037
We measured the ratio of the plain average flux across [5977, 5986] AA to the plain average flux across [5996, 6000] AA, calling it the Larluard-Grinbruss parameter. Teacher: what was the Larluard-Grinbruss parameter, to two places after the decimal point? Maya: 1.00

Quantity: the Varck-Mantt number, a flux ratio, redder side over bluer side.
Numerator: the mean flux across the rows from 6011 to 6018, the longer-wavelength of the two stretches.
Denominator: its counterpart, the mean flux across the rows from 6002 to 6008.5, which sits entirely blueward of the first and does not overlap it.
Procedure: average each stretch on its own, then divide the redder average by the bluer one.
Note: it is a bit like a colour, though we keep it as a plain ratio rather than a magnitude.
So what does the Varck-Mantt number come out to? 1.07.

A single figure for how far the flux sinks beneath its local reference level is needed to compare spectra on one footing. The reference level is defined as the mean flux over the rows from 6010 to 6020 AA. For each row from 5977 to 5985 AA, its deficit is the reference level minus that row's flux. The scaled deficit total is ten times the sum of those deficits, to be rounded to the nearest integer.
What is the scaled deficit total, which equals 14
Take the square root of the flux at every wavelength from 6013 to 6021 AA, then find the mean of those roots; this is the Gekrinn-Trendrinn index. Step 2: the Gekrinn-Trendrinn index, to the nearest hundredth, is 2.44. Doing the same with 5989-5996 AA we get 2.40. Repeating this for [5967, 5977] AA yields 2.45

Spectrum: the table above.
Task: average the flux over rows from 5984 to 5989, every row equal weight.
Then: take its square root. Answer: 2.35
